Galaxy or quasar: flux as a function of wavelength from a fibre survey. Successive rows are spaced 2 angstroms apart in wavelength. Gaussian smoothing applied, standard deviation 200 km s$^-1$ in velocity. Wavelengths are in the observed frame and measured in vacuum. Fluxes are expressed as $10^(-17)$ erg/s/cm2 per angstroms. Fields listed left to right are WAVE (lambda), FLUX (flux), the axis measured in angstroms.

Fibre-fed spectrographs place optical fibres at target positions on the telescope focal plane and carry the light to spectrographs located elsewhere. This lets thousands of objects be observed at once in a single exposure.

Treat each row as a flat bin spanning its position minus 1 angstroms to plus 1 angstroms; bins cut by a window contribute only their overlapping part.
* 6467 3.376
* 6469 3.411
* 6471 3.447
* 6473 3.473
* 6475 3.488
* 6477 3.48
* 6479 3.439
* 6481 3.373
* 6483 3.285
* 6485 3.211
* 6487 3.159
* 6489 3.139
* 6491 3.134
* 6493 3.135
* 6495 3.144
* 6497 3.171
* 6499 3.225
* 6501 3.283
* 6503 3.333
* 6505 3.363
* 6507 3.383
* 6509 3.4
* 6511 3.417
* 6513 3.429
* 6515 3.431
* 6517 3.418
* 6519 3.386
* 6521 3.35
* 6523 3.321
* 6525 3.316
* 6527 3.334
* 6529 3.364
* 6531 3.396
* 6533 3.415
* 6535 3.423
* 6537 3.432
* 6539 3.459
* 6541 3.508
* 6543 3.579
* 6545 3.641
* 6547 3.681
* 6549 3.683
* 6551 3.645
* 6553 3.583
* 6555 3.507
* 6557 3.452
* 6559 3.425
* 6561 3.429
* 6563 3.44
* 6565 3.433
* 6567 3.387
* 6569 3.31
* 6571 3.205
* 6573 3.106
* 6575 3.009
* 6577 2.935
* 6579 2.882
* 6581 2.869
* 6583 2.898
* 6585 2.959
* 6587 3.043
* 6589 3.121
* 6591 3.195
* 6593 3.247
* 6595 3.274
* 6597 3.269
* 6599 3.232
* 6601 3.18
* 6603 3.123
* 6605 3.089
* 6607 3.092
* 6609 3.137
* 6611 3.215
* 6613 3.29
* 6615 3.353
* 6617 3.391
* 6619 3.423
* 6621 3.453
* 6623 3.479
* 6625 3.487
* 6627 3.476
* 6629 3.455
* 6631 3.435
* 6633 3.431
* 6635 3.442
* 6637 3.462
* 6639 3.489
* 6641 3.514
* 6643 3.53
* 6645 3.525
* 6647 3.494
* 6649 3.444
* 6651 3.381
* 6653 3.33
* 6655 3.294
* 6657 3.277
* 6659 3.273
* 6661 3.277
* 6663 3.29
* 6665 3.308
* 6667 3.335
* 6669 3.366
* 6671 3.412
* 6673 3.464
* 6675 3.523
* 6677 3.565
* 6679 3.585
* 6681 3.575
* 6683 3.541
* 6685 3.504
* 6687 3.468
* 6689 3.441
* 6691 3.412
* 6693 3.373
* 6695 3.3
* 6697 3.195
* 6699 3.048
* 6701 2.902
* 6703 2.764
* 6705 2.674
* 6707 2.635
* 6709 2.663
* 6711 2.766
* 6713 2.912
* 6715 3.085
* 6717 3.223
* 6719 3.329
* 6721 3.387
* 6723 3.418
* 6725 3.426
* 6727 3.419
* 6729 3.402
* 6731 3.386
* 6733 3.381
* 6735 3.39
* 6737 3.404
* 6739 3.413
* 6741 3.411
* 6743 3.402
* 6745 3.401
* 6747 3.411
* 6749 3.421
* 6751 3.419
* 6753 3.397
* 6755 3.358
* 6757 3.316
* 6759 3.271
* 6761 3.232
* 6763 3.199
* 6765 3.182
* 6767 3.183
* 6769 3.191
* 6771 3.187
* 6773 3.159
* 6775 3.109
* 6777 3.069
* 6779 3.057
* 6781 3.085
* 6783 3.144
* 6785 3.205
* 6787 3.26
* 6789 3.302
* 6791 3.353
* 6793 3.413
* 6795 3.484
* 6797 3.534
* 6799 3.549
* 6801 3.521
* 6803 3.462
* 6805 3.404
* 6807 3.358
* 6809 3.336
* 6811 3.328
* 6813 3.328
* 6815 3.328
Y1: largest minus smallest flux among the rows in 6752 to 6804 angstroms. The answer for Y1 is 0.49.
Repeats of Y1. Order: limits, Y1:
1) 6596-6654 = 0.44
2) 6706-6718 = 0.59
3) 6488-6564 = 0.55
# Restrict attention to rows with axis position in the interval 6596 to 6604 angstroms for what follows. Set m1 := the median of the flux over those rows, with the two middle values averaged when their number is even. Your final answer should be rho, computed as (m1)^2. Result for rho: 10.3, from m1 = 3.21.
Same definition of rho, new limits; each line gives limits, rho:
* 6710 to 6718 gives 9.0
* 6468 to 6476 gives 12.0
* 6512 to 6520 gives 11.7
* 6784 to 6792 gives 10.8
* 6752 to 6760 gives 11.1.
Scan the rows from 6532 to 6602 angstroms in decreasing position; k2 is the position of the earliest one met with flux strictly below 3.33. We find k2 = 6601 angstroms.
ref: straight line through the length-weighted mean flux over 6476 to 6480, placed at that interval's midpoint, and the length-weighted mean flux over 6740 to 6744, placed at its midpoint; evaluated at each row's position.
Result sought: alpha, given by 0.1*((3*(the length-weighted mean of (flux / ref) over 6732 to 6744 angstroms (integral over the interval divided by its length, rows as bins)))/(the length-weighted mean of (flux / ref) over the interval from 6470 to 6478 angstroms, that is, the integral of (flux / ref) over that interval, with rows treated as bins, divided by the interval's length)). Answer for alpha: 0.30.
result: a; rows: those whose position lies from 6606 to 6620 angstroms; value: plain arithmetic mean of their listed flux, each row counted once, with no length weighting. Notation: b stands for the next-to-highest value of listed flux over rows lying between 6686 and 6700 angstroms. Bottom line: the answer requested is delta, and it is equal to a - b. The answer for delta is -0.17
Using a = 3.27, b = 3.441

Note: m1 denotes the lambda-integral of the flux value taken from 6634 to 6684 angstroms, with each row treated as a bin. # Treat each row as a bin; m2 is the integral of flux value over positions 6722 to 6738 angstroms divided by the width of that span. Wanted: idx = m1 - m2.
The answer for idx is 168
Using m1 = 171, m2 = 3.40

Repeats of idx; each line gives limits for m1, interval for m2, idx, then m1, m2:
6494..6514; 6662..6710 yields 63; 66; 3.26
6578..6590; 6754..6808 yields 32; 36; 3.28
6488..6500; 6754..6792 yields 35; 38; 3.20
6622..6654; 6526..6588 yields 107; 111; 3.34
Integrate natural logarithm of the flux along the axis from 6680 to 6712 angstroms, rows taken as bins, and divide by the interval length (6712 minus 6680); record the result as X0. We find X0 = 1.14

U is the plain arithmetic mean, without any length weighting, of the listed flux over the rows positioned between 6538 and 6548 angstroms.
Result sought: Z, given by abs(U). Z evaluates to 3.6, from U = 3.6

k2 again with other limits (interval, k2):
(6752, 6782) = 6781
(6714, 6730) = 6719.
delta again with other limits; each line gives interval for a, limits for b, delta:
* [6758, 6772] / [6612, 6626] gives -0.27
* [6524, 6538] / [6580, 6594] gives 0.19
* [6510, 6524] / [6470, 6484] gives -0.09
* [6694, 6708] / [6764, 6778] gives -0.26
